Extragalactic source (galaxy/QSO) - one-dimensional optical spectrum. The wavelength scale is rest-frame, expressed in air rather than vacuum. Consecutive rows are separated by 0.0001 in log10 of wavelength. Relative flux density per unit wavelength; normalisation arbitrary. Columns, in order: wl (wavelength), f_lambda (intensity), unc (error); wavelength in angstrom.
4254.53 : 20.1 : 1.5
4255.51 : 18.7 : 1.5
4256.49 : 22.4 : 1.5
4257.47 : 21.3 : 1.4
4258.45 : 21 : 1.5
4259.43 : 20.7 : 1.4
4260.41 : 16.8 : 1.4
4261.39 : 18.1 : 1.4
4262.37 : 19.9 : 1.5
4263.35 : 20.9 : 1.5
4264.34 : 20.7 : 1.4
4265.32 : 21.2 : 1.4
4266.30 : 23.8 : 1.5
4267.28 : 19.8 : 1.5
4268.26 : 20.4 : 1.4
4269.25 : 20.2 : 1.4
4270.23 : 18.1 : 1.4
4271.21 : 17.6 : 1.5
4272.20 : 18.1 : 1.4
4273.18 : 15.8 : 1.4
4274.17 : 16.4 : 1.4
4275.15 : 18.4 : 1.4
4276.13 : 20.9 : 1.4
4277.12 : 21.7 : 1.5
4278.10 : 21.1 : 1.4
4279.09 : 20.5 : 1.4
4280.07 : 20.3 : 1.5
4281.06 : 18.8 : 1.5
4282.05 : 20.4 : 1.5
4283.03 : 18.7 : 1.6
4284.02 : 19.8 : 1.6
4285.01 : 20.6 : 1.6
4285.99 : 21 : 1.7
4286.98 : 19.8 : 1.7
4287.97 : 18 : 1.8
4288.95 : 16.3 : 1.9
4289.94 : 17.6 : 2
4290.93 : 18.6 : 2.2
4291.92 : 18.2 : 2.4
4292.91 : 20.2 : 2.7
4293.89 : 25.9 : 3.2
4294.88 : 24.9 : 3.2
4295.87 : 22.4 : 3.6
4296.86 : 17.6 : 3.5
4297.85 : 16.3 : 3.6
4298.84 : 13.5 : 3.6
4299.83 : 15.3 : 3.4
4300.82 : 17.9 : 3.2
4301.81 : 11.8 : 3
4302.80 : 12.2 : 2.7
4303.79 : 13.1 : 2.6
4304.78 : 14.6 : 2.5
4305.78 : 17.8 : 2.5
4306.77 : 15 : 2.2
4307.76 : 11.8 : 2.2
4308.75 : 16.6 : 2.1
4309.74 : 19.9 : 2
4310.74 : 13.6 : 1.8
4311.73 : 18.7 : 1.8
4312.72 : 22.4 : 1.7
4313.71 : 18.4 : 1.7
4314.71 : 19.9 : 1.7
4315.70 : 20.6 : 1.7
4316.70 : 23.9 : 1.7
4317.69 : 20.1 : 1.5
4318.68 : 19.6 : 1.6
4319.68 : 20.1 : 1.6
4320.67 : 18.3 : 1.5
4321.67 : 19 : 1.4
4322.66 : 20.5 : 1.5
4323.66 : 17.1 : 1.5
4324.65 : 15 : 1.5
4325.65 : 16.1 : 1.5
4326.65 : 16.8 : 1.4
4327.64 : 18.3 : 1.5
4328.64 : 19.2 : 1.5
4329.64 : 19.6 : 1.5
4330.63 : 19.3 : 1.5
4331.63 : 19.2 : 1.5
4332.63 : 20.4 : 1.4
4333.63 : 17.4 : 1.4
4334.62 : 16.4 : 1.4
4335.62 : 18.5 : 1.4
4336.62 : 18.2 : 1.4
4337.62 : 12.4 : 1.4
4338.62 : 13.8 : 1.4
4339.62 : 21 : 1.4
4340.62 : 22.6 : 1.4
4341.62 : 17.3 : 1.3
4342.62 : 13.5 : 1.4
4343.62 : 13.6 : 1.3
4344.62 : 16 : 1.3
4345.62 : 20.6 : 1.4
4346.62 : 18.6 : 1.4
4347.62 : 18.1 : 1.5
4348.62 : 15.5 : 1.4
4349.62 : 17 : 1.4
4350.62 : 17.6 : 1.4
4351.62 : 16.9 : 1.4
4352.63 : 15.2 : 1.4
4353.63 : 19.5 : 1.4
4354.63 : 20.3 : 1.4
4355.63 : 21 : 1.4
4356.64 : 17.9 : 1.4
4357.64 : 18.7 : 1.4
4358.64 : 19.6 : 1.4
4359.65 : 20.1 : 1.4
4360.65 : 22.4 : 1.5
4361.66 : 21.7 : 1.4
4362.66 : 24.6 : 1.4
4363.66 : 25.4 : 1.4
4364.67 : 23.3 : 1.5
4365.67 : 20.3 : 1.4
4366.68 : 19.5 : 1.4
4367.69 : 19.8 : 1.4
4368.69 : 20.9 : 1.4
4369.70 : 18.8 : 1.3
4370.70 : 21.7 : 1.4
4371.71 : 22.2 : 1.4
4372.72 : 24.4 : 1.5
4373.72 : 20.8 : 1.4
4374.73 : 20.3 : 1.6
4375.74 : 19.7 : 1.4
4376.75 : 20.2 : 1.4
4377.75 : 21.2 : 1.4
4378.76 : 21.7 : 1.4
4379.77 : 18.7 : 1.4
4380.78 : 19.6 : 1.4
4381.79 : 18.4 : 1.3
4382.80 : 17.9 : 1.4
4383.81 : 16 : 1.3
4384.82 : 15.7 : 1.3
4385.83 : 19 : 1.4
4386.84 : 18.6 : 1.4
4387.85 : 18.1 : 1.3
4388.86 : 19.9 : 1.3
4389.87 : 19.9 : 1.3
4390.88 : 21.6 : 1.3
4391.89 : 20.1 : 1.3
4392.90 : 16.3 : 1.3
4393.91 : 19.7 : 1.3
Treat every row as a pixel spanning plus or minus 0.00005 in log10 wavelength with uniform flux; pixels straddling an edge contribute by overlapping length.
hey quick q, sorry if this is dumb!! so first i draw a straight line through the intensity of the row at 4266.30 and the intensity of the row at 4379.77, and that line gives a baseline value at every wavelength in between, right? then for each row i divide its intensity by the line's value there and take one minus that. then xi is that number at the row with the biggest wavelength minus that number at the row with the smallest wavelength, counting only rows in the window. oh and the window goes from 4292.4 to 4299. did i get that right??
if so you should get 0.29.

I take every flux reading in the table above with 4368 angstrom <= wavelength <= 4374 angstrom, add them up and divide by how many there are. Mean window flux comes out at 21.5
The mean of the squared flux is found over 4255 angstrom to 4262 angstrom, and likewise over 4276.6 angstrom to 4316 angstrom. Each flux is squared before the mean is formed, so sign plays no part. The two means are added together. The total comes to 743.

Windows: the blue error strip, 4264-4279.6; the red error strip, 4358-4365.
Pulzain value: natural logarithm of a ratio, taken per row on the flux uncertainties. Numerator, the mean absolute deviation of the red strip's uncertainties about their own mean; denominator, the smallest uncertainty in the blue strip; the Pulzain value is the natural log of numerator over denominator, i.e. -3.5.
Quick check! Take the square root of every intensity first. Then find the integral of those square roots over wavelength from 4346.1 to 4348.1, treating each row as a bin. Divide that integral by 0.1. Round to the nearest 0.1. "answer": 85.8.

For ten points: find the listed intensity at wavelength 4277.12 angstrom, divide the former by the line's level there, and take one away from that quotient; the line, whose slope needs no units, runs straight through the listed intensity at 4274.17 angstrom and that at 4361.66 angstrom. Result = 0.31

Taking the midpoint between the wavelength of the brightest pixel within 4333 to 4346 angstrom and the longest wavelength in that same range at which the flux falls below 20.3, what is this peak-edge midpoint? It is 4342.6 angstrom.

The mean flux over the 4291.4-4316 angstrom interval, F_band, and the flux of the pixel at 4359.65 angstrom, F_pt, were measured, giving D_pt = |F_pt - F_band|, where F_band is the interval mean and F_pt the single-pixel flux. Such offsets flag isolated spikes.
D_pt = 2.6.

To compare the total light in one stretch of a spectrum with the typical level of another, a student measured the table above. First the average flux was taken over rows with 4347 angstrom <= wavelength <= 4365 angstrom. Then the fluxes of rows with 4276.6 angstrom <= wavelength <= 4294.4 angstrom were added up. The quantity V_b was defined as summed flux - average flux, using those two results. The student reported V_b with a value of 338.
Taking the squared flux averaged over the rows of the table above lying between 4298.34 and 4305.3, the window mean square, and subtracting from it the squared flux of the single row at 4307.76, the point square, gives 62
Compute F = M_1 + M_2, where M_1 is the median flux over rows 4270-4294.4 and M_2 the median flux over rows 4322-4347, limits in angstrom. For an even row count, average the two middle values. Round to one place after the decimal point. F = 37.0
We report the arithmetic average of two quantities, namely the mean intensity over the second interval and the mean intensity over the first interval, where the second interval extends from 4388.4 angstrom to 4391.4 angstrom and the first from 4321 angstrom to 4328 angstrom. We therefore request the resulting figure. 19.0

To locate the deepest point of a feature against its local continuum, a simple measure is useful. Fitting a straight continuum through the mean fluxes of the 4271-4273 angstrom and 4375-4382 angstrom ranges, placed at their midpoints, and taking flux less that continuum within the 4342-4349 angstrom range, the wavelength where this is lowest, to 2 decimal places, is 4342.62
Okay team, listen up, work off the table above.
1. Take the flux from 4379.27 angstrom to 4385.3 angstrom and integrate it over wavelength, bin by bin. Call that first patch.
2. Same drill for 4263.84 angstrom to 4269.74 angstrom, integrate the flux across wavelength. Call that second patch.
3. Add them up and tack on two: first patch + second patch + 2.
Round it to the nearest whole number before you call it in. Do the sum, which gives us 233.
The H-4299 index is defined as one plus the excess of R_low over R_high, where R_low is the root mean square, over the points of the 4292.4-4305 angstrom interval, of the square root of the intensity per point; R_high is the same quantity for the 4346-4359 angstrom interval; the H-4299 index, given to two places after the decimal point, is 0.91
